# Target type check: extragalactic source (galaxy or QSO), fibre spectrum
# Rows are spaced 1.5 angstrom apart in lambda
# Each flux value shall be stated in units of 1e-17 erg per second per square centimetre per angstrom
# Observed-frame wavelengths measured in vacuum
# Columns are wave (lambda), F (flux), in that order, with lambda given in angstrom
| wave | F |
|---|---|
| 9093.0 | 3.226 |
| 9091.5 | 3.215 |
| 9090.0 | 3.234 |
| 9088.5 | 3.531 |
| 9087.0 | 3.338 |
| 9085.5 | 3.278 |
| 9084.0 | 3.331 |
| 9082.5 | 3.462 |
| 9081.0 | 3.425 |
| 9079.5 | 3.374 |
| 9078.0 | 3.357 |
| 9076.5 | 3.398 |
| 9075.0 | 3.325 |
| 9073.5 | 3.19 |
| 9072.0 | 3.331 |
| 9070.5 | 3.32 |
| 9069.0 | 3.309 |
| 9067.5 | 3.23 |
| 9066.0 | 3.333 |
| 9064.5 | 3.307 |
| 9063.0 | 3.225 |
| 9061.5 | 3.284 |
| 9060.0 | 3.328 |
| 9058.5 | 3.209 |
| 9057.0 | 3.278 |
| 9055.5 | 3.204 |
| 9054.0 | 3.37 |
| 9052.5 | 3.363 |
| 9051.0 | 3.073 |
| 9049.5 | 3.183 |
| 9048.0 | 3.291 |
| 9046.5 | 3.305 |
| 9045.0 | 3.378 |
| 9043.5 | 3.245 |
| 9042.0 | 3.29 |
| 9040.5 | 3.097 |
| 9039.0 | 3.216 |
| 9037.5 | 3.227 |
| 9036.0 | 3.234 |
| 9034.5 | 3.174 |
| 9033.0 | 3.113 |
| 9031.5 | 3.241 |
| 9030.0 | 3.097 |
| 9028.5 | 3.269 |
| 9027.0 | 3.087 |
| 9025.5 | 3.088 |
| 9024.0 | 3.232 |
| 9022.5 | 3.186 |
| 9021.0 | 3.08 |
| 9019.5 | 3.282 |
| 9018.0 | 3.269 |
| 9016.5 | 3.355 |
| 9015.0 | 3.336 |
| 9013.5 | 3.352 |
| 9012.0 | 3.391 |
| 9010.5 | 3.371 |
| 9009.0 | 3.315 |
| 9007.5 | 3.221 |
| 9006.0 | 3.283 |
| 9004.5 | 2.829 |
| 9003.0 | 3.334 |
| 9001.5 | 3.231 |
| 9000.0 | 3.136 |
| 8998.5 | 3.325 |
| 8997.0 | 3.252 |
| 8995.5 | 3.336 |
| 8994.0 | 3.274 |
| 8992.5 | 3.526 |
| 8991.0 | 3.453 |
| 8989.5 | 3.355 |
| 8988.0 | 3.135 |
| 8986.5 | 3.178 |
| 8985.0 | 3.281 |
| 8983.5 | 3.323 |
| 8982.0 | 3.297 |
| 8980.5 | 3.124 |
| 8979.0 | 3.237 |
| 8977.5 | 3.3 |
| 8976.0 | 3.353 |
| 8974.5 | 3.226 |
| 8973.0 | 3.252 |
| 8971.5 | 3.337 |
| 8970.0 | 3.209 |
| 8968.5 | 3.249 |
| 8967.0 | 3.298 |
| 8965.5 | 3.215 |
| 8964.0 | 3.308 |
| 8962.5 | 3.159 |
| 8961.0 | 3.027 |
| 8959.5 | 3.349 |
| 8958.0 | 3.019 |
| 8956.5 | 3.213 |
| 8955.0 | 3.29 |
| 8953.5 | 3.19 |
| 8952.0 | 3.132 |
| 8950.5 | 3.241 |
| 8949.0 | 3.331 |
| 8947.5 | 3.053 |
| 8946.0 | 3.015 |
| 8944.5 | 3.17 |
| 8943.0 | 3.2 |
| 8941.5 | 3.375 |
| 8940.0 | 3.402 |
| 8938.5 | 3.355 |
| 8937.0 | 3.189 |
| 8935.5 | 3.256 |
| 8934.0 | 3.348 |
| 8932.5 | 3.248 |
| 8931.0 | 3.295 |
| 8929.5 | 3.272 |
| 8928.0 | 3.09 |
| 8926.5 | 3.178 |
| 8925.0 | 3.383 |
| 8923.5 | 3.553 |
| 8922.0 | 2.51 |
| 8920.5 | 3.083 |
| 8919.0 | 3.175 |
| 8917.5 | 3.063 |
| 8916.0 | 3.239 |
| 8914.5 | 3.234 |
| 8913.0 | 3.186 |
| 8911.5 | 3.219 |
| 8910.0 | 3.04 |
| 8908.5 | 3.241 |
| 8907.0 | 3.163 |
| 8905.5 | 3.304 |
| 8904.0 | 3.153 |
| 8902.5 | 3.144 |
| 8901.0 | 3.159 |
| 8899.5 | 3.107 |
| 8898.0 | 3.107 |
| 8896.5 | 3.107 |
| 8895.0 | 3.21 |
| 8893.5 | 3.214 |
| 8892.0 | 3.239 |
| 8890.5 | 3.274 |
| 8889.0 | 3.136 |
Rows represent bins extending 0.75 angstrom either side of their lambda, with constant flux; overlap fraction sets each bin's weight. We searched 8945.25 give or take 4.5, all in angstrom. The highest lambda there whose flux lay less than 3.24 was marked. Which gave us 8947.5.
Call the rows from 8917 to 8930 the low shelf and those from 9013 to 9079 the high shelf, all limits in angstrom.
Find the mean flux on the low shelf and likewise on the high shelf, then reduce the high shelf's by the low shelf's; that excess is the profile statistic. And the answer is 0.11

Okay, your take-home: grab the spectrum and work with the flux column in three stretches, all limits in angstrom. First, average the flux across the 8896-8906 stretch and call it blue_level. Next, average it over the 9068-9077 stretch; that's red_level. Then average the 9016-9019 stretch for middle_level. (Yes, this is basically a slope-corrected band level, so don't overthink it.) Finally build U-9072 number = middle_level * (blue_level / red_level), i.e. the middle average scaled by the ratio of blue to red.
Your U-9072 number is 3.15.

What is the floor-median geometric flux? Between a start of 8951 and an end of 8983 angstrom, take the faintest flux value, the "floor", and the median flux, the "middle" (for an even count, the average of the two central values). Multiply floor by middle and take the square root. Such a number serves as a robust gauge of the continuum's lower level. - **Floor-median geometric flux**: 3.13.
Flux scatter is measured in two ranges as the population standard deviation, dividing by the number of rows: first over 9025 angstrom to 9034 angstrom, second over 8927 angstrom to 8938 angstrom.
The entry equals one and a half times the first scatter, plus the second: 0.19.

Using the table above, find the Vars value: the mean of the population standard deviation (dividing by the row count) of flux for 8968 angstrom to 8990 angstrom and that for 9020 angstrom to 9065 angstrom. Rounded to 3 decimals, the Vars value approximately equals 0.080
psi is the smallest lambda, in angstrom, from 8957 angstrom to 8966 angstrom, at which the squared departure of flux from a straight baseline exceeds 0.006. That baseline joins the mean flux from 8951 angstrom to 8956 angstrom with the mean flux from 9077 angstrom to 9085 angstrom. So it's 8958.0 angstrom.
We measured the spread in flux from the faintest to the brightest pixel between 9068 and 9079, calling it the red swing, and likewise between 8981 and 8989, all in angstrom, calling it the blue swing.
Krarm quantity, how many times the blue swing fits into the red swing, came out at 1.1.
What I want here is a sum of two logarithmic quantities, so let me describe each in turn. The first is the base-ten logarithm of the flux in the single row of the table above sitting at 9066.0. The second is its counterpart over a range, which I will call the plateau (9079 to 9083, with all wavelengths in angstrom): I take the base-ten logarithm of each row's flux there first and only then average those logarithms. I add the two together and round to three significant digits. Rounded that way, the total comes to 1.06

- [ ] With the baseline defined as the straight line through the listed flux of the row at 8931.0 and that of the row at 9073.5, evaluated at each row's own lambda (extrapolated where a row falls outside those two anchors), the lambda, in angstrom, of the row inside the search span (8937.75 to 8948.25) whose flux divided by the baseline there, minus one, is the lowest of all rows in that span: 8946.0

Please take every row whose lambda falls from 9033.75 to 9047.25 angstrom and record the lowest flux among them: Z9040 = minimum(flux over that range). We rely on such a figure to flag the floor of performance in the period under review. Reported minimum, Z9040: 3.097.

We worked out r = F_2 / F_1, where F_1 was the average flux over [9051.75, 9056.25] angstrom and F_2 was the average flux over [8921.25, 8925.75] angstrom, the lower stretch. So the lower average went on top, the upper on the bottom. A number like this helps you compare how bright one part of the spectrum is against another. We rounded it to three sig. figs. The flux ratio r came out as 0.951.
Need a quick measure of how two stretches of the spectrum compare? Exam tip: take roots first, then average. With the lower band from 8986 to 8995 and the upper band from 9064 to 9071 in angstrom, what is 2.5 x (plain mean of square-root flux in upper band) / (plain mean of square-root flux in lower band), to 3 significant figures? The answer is 2.49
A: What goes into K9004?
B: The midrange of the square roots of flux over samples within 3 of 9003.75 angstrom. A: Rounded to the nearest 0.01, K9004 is 1.75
